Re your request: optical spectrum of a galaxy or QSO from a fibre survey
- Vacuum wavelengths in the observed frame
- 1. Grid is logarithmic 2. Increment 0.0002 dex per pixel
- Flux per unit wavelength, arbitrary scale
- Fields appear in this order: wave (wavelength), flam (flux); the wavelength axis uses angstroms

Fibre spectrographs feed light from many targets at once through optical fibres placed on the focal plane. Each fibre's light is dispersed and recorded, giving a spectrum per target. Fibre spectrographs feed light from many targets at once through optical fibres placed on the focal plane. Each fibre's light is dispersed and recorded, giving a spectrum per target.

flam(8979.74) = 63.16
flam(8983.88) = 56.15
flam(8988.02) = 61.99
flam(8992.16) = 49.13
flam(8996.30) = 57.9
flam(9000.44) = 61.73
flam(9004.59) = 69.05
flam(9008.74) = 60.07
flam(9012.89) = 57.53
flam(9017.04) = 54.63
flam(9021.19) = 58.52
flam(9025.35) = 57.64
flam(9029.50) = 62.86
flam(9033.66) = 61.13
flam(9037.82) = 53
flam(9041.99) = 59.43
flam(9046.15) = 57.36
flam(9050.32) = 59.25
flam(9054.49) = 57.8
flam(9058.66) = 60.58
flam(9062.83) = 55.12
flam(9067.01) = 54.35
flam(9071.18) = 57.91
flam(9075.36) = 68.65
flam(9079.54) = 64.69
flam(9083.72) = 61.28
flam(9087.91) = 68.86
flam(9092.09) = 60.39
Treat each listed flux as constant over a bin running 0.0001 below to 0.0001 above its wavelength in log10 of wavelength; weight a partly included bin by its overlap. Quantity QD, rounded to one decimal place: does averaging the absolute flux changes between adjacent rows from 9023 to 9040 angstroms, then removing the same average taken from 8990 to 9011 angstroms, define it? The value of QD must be -2.2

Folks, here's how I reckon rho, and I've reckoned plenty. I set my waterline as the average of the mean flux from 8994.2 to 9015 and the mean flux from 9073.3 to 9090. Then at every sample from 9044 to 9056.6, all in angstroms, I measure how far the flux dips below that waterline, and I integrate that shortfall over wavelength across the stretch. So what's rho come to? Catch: 68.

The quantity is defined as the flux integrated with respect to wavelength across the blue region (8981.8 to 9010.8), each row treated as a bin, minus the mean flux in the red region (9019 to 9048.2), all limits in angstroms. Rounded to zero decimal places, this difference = 1665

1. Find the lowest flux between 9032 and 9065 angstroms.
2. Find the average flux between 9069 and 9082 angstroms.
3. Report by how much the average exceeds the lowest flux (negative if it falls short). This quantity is 11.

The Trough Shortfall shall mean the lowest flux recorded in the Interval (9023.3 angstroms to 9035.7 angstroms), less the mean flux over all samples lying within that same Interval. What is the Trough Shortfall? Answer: -2.9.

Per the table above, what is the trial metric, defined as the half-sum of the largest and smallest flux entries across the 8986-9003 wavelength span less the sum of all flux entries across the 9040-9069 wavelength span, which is -348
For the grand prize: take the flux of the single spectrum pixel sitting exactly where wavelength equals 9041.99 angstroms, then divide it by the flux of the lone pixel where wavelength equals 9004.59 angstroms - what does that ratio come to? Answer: 0.86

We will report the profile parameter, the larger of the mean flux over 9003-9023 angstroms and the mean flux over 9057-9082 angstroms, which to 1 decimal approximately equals 60.2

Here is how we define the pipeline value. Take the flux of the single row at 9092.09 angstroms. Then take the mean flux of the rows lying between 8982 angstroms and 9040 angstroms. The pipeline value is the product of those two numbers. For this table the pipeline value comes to 3543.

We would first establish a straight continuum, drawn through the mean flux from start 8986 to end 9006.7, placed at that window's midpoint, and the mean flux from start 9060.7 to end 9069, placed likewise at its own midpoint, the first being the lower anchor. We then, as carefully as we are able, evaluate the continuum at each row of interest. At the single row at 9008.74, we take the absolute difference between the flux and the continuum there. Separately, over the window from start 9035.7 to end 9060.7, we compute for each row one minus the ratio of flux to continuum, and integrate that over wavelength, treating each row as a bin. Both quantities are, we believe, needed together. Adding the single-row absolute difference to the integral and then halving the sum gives 0.1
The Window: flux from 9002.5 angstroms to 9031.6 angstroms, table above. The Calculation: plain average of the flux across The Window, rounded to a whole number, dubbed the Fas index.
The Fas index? 60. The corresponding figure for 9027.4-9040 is 59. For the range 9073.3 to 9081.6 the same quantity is 67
